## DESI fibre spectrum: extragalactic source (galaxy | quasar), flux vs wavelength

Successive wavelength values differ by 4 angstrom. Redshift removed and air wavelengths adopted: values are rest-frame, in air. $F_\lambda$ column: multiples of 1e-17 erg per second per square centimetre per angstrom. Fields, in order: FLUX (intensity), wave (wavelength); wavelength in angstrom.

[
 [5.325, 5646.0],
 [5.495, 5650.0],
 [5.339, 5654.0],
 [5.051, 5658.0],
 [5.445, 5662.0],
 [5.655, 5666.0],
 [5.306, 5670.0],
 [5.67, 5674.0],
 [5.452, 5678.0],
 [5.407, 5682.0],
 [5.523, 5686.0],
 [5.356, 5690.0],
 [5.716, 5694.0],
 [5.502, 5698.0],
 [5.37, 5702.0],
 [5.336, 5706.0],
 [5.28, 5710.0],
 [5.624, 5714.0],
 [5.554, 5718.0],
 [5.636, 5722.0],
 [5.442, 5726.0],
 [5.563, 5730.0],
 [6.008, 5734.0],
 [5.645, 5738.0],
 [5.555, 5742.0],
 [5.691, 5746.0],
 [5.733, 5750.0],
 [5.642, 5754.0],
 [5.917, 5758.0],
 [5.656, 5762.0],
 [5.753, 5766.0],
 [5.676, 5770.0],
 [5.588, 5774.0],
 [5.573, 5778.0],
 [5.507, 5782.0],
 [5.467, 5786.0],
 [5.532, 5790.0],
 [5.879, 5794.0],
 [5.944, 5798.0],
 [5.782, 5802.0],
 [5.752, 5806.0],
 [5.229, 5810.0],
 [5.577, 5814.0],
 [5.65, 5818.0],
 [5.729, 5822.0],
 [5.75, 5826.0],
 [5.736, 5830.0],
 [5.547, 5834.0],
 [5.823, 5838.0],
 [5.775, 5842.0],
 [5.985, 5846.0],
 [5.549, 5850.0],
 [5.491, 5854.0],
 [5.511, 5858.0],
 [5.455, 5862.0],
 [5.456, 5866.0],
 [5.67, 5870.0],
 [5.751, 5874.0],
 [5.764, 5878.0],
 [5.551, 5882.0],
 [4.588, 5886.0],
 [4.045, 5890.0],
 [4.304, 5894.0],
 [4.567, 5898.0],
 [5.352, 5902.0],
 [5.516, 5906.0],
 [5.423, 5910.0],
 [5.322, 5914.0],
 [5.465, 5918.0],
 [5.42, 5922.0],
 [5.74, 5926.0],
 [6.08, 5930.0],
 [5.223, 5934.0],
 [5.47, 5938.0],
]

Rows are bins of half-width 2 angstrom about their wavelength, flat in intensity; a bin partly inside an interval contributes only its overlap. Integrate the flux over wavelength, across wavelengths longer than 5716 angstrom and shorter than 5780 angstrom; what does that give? 363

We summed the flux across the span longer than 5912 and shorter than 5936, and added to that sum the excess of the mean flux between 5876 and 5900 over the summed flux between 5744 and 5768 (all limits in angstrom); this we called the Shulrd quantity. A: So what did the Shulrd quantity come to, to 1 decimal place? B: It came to 3.7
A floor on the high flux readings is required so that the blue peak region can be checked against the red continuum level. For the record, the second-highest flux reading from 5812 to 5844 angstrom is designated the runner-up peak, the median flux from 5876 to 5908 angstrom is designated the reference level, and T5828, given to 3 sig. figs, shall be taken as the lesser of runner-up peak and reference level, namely 4.97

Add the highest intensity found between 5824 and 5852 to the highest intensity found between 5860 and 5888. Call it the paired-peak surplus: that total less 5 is 6.75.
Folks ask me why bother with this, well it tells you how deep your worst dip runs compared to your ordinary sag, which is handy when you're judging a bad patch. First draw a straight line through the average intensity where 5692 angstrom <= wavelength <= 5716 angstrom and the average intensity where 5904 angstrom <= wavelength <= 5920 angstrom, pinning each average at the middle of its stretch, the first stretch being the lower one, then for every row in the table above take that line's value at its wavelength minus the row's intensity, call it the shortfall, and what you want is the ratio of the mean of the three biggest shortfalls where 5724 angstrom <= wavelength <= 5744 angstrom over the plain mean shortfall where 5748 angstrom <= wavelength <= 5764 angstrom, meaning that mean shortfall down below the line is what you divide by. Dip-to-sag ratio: 0.2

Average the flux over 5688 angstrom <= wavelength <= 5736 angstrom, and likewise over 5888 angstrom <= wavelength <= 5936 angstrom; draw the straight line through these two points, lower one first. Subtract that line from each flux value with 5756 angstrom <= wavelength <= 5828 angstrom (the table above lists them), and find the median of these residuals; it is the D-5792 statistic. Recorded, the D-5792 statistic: 0.27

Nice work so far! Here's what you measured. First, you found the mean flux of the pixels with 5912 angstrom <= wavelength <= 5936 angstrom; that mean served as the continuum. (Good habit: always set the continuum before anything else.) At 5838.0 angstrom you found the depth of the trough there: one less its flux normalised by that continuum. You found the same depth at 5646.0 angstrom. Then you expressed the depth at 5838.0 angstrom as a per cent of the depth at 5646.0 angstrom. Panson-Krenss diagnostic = -130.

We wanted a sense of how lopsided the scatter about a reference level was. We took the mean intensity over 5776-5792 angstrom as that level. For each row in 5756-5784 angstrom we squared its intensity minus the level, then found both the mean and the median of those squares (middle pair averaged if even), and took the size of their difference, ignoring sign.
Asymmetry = 0.019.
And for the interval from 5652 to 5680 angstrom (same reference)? 0.027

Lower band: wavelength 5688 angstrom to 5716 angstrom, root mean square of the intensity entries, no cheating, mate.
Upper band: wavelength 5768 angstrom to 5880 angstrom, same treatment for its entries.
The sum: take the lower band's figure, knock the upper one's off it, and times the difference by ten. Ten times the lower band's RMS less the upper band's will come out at -1.9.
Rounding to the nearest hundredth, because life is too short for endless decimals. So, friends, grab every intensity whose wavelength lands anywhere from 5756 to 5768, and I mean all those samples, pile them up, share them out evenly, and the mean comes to 5.78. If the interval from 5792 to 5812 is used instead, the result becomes 5.72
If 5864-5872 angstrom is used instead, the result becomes 5.56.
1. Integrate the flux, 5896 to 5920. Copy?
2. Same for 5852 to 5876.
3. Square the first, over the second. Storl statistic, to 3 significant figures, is 120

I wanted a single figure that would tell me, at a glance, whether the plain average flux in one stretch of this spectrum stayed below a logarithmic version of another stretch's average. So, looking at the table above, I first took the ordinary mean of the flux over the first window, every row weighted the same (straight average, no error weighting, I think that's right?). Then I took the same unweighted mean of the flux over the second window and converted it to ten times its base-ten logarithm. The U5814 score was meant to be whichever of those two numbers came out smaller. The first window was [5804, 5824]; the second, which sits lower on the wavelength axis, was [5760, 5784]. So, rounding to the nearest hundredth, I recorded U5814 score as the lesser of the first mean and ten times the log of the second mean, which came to 5.59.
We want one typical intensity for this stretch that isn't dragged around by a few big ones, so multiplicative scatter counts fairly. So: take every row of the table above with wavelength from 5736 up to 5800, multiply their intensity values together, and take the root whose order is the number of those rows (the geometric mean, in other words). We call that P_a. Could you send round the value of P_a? 5.67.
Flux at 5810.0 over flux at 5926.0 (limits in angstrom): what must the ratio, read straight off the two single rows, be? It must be 0.91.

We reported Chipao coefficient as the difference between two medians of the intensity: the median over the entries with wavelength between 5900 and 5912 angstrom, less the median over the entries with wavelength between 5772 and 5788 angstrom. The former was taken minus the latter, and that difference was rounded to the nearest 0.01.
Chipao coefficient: -0.12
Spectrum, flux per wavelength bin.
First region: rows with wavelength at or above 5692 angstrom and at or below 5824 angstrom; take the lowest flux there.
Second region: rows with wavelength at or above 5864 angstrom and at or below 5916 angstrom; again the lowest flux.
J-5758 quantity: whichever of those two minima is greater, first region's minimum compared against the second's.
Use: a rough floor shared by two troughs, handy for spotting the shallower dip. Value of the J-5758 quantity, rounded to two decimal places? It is 5.23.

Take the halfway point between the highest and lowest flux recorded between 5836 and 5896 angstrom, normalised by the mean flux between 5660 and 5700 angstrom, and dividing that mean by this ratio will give 6.04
